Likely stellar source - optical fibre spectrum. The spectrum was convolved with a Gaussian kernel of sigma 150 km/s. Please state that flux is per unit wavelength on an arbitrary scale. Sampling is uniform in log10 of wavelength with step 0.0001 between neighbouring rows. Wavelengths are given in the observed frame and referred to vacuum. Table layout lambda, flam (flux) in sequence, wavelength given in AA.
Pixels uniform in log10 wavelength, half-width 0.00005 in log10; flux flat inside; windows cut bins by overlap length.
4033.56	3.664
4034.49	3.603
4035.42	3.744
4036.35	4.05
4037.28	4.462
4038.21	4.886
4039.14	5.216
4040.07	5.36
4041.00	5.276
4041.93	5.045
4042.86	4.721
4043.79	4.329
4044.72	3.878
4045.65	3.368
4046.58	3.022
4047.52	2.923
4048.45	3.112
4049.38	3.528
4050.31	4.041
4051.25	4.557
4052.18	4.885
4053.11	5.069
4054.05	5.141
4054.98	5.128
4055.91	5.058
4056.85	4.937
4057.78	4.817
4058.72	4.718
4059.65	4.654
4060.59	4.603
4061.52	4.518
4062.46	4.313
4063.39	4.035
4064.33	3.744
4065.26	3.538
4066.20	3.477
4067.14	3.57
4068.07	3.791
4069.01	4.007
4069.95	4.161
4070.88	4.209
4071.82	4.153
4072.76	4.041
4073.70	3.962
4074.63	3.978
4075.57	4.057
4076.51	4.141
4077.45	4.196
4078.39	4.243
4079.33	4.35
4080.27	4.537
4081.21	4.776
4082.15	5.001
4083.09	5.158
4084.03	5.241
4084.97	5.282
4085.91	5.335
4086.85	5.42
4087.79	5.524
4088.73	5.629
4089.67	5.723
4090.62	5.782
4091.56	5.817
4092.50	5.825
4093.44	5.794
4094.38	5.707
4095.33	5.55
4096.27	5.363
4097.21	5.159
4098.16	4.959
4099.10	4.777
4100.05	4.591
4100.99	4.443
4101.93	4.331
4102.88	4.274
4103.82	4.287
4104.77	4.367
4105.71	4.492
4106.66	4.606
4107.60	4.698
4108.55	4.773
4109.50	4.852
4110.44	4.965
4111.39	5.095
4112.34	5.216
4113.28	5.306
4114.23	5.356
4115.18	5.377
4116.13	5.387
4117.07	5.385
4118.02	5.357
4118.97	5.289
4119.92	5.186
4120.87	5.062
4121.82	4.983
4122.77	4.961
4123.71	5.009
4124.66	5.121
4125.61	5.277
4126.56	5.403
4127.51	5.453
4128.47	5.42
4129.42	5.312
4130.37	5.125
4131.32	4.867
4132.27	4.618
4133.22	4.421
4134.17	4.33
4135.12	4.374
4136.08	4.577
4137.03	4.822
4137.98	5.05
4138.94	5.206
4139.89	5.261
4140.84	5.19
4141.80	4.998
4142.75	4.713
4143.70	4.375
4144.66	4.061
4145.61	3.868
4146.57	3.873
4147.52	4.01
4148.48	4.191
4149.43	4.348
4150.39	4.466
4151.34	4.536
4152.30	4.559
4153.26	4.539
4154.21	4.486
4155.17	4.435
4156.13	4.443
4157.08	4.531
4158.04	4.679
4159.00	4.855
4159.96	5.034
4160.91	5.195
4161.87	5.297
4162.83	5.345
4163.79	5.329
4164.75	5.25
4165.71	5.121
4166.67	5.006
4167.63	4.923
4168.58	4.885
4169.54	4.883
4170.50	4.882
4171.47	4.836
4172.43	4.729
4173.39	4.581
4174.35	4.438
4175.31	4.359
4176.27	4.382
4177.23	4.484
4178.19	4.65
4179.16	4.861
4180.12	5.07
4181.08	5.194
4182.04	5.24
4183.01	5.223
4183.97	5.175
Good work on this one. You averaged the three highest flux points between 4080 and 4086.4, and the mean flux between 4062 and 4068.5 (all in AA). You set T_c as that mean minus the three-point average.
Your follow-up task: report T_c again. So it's -1.5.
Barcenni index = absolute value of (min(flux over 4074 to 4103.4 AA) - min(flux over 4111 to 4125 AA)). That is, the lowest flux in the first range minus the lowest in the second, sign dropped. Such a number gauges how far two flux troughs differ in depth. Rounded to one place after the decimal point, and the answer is 1.0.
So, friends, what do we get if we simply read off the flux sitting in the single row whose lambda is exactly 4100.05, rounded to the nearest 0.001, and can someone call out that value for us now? 4.591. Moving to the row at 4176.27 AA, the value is 4.382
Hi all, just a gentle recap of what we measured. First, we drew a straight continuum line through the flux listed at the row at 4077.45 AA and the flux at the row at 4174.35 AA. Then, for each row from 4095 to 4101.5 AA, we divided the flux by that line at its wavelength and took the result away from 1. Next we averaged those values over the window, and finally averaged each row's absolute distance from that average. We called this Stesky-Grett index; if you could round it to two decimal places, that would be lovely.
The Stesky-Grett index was 0.08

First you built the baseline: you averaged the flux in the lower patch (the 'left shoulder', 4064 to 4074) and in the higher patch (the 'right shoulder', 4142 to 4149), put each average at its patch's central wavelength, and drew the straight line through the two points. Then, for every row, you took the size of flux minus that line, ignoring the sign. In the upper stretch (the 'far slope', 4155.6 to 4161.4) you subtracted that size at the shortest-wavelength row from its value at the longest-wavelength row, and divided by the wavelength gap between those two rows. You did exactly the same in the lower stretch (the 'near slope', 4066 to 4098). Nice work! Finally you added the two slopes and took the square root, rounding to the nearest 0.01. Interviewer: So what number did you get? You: 0.42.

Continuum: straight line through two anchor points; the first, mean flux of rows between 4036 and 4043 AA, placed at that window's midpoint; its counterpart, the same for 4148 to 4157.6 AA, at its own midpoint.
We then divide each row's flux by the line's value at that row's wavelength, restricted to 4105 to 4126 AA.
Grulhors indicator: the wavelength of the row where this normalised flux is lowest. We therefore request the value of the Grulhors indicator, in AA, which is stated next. 4105.71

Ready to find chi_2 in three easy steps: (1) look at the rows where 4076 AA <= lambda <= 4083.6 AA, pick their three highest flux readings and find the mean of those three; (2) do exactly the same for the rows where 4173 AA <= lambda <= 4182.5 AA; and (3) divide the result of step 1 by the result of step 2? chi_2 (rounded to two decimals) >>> 0.96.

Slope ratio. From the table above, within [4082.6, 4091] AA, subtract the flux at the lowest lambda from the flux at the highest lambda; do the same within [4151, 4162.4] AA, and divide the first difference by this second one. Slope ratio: 1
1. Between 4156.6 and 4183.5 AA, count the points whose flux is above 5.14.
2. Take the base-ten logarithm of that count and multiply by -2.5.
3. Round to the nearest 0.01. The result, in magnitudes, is -2.26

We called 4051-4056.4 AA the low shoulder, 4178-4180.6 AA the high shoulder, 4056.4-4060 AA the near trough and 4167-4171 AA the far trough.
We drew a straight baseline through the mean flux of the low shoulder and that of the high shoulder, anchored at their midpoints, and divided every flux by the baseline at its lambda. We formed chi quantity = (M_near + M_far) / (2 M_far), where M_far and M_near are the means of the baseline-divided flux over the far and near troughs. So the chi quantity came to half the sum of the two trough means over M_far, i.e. 0.979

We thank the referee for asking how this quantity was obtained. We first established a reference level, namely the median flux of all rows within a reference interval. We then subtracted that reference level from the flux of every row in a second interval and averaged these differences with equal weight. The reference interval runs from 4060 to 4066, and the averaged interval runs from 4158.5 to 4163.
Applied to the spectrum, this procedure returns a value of 1.0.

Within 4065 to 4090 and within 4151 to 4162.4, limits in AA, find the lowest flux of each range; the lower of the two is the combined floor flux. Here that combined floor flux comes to 3.5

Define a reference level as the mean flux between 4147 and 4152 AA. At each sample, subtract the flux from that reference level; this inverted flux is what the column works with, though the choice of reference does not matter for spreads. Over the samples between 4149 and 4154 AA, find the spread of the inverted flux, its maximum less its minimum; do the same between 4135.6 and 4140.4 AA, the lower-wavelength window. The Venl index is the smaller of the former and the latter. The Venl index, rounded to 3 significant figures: 0.211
